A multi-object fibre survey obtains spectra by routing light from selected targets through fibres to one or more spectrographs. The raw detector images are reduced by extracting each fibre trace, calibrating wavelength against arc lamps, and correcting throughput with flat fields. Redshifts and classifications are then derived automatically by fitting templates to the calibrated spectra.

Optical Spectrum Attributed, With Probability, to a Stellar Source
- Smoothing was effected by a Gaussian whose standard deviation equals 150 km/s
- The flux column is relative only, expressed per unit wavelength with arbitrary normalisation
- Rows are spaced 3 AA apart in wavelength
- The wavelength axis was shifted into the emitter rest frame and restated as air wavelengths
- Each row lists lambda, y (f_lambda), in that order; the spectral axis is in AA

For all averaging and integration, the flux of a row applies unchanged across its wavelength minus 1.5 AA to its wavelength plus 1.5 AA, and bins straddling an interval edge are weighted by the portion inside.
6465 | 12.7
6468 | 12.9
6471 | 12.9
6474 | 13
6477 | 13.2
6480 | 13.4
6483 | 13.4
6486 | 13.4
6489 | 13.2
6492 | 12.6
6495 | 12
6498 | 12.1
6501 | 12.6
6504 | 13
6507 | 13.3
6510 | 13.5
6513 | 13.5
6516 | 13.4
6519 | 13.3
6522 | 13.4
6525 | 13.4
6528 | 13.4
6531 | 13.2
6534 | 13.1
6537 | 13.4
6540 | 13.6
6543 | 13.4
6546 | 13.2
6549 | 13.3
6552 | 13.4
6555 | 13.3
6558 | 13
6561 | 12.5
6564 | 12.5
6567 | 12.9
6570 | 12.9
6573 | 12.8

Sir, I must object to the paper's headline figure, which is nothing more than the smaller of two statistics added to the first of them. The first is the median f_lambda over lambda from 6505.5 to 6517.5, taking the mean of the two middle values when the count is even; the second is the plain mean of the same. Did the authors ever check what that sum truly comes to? 26.9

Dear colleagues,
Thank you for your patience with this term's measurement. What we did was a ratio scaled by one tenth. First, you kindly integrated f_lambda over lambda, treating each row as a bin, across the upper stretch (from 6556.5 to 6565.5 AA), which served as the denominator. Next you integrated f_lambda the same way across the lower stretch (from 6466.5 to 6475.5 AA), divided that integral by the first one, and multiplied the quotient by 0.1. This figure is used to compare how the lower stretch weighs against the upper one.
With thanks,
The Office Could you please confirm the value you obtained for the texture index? 0.102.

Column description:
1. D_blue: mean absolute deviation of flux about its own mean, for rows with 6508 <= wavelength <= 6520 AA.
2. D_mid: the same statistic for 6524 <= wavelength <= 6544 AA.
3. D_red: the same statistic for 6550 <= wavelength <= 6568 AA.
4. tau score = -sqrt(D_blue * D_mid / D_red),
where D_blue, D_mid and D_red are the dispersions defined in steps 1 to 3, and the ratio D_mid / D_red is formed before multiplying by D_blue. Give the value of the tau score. -0.17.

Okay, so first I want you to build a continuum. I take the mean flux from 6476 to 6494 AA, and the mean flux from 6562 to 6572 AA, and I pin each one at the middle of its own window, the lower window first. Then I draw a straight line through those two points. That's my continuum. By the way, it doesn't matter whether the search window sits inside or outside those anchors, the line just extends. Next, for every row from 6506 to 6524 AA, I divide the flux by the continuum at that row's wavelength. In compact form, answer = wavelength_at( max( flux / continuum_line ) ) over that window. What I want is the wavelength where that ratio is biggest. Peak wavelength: 6513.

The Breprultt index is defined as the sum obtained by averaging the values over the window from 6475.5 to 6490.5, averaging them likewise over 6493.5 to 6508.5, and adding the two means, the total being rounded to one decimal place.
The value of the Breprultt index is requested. 25.9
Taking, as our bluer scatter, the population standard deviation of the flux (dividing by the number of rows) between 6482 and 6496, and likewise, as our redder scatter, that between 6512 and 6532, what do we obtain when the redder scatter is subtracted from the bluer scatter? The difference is 0.46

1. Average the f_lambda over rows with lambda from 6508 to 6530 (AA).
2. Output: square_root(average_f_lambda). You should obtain 3.66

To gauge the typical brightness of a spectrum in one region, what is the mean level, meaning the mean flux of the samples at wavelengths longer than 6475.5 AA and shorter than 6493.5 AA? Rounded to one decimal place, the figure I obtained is 13.2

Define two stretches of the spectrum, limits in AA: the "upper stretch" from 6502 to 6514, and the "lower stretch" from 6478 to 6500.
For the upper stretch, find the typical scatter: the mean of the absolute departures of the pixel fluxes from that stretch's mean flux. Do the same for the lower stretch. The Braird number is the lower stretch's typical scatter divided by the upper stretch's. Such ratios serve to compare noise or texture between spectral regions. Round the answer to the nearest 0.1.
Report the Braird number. 3.1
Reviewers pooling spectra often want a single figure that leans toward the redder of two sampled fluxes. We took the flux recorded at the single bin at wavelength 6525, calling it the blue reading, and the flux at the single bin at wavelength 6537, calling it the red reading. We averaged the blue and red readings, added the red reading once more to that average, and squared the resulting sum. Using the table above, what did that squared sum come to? 718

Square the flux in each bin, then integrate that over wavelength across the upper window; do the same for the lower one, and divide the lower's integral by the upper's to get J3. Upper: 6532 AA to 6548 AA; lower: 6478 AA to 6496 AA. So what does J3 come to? 1.1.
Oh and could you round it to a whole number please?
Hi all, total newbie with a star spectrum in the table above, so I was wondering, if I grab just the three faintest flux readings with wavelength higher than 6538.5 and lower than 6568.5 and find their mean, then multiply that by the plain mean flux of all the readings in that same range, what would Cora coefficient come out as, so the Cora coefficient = 166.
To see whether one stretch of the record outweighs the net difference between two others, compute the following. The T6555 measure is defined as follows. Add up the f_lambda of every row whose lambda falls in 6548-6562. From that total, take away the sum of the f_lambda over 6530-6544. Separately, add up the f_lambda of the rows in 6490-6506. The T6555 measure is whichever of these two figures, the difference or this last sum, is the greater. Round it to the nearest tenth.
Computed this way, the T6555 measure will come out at 62.3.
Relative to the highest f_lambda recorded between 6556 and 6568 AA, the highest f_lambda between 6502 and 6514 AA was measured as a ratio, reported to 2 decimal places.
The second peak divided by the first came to 1.04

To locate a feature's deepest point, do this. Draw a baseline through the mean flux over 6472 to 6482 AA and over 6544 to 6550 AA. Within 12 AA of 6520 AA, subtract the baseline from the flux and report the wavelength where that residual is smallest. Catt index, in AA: 6531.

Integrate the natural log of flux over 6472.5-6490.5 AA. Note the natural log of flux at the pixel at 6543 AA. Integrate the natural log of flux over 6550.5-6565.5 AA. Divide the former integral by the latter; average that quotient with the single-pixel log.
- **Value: 1.90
